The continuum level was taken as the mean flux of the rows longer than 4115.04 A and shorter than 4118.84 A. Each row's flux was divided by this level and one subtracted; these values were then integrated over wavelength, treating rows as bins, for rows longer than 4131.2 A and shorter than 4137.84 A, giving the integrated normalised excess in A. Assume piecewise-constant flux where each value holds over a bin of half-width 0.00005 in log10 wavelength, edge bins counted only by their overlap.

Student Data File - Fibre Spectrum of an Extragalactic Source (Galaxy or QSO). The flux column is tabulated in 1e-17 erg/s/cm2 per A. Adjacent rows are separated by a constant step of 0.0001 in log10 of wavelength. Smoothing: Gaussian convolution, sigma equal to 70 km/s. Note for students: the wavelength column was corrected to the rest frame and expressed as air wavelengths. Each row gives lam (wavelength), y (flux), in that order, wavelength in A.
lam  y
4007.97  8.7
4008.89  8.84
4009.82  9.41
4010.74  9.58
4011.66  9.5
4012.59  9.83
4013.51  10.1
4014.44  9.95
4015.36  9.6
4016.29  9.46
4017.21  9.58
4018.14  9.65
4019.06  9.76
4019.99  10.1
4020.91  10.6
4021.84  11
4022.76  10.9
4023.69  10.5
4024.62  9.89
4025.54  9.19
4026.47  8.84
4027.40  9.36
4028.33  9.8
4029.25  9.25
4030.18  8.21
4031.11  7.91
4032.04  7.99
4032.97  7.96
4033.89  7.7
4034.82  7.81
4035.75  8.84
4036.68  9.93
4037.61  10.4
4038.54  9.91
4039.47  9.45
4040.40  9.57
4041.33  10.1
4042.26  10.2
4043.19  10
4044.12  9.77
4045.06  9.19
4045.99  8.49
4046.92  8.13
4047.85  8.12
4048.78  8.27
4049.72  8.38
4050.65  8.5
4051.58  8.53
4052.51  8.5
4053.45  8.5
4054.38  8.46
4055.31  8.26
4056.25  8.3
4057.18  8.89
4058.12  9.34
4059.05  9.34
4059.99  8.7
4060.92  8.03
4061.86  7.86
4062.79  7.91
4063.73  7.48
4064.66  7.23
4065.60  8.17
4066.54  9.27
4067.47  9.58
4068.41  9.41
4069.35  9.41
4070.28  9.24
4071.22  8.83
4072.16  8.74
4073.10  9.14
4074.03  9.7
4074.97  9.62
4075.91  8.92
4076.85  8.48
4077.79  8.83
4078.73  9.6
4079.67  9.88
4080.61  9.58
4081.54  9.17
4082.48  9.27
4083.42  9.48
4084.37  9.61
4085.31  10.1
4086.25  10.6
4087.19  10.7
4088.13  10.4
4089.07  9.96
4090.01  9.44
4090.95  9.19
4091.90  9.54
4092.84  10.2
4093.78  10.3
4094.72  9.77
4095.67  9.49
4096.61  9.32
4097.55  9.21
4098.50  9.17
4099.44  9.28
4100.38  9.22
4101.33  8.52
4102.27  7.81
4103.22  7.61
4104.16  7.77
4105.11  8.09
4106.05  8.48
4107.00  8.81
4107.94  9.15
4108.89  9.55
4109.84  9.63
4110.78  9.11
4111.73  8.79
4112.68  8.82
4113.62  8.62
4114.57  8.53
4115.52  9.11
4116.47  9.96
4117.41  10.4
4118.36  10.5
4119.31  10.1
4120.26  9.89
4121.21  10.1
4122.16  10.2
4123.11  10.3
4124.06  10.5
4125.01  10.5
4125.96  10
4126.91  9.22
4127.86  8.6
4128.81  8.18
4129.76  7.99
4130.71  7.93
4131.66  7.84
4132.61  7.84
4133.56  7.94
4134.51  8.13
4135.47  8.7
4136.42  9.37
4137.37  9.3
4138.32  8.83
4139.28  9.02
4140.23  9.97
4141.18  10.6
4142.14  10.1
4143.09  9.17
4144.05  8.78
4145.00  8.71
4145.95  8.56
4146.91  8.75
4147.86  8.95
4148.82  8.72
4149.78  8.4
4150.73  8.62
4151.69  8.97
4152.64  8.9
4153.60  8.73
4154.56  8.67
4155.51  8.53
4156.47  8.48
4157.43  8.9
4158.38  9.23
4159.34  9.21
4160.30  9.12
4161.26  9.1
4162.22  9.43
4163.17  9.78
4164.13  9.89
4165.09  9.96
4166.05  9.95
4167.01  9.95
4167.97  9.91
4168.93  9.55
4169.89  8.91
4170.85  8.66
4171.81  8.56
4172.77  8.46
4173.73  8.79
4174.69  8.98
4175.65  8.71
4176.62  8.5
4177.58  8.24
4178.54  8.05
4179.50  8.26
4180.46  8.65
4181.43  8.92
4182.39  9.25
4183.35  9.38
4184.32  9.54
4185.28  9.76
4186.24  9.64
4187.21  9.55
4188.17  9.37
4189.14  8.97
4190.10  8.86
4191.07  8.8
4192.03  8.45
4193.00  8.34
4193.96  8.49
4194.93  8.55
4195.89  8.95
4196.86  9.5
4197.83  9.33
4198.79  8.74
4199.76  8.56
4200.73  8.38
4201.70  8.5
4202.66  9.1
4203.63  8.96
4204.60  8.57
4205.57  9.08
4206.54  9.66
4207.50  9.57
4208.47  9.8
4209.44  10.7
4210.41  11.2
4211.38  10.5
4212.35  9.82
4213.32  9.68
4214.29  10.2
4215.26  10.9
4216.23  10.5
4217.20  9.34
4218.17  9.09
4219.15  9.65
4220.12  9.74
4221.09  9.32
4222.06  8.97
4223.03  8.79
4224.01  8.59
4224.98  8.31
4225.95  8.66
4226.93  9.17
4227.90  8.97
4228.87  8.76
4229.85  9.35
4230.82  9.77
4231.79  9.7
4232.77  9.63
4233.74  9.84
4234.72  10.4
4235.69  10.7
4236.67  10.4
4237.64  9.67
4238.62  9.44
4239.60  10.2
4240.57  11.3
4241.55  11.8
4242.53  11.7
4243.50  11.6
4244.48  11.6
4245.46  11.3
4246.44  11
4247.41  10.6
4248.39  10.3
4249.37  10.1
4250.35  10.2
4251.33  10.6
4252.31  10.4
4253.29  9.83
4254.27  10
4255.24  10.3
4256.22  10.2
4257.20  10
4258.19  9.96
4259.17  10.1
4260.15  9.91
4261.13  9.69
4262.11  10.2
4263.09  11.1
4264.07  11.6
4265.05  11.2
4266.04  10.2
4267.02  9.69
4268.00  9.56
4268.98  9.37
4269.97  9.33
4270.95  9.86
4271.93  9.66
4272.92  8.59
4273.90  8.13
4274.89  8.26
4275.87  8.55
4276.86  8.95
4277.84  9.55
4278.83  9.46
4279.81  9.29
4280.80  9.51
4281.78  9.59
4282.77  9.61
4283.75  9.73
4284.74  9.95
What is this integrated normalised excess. -1.0 A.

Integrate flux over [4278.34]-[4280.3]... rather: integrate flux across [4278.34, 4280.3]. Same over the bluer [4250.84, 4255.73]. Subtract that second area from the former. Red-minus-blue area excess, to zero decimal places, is -32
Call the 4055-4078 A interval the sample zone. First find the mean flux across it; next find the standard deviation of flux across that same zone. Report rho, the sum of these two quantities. 9.4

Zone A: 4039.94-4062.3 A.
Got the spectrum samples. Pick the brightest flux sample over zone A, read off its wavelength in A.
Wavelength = 4042.26 A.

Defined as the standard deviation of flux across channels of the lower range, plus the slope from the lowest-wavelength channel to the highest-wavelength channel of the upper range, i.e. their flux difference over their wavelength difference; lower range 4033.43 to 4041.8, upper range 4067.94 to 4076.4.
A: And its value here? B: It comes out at 0.9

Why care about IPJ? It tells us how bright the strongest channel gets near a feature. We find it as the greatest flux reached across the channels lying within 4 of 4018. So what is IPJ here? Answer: 11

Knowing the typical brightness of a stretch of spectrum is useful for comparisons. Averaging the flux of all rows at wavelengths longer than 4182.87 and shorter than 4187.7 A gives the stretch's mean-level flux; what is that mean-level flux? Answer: 9.6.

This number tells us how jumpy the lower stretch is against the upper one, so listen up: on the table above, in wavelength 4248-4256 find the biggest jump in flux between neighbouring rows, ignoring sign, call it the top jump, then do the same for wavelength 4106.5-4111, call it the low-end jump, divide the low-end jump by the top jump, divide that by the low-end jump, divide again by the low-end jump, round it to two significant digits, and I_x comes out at 3.4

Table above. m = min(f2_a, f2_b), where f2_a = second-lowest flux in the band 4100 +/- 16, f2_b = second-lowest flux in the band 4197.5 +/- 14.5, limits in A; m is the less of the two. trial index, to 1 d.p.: 7.8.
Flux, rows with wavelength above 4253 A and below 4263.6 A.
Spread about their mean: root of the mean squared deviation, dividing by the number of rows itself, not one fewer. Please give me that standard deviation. 0.35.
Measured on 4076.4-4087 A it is 0.56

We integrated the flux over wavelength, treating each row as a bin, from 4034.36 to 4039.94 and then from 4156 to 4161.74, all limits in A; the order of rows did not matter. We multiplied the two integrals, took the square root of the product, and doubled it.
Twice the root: 104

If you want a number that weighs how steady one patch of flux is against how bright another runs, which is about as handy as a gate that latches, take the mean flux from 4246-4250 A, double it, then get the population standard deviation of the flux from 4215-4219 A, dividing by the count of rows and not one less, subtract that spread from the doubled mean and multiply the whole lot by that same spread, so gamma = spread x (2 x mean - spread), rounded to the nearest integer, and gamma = 15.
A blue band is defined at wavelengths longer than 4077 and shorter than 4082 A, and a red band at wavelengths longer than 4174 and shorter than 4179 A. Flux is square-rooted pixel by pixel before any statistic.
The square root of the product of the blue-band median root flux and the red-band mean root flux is 3.00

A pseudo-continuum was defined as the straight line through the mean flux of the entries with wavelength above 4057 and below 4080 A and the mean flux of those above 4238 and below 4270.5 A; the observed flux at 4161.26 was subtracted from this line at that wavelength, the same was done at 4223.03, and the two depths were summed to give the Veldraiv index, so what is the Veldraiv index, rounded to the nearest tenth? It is 1.9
